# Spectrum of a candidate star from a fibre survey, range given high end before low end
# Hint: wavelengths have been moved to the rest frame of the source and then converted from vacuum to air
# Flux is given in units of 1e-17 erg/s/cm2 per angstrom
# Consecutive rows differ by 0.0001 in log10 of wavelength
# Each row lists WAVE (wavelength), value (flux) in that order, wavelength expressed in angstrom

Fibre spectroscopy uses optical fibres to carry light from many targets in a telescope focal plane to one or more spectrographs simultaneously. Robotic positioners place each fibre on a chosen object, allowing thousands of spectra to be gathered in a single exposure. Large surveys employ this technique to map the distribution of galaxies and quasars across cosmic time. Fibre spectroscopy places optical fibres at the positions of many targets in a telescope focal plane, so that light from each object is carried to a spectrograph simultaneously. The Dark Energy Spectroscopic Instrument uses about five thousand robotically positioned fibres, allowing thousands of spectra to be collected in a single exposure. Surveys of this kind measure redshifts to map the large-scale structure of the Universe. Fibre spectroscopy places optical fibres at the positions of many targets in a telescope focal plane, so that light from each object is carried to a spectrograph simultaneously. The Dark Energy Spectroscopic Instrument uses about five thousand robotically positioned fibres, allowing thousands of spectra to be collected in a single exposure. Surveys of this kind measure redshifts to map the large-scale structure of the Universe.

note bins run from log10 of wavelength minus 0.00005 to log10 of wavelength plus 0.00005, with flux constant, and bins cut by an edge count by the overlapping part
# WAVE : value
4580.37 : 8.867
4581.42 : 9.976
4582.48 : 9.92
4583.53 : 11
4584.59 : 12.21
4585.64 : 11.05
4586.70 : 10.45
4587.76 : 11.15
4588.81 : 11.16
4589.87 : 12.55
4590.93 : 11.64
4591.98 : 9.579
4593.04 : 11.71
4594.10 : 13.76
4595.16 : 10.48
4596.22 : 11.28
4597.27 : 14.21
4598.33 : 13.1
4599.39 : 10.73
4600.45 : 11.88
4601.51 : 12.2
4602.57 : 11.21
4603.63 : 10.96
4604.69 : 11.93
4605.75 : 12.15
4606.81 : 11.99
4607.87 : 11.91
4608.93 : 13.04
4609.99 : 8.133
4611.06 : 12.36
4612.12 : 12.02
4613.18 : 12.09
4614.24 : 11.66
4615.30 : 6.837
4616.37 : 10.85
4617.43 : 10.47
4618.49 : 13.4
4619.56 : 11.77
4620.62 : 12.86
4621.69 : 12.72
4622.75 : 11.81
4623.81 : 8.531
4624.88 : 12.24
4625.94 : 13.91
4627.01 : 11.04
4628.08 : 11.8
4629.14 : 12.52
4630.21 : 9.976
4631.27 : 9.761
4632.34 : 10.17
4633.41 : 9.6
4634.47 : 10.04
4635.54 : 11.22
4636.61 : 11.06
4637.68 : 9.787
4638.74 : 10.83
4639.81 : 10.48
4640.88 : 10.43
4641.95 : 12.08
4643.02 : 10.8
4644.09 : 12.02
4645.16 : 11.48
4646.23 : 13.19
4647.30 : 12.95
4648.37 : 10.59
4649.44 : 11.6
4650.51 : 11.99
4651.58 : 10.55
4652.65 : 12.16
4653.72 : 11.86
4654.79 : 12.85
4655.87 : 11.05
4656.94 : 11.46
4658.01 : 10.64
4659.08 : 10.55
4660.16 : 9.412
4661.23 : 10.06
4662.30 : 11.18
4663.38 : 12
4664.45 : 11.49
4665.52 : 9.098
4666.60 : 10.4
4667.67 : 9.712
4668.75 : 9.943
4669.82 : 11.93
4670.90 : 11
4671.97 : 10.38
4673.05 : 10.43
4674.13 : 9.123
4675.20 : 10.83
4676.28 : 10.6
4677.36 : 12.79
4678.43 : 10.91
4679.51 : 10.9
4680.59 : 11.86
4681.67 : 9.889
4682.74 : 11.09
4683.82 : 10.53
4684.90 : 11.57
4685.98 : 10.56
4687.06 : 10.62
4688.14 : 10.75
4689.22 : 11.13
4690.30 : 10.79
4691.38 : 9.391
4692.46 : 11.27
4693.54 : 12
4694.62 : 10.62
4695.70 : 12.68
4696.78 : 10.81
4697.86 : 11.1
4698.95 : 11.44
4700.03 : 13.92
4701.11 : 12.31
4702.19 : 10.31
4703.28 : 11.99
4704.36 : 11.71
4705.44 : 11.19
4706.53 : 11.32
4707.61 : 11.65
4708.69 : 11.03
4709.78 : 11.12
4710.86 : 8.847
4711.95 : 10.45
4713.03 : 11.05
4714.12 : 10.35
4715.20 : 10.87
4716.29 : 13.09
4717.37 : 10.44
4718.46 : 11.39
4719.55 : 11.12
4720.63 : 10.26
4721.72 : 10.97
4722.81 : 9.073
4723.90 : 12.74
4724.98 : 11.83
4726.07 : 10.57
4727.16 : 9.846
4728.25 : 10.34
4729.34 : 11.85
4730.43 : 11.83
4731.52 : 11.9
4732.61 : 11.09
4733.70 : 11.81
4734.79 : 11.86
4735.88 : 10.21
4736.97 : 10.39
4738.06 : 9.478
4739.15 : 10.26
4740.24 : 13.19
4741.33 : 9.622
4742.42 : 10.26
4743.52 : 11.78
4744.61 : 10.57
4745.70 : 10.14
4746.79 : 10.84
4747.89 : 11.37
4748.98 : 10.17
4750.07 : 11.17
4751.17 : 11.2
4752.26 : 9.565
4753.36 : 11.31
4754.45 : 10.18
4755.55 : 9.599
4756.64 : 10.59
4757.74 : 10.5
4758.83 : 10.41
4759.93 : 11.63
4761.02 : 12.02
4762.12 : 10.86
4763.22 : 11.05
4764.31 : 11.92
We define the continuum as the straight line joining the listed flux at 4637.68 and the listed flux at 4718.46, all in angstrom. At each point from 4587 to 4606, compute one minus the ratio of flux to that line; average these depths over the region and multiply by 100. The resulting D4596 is -31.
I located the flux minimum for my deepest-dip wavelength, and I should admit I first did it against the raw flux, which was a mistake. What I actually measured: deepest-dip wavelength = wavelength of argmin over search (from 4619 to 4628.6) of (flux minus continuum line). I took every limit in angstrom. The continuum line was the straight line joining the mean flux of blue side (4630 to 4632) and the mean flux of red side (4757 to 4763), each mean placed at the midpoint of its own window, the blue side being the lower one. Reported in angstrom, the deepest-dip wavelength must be 4623.81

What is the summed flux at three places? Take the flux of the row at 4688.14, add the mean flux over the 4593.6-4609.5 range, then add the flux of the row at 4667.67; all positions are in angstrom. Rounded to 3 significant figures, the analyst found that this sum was 32.5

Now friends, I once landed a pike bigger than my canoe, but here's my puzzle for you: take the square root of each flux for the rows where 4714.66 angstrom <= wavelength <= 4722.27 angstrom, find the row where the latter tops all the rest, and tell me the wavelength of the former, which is 4716.29 angstrom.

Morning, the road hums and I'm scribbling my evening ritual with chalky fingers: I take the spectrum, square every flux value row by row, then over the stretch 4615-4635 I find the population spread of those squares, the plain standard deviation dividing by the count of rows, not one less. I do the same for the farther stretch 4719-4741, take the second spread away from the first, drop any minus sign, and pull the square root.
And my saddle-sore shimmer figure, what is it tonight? 3.7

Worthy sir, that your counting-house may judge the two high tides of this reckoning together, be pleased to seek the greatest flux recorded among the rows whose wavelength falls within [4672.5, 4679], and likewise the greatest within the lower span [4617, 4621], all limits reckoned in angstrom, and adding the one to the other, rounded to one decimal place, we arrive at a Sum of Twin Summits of 26.2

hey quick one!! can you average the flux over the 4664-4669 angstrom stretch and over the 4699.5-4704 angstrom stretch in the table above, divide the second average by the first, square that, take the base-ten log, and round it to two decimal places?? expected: 0.16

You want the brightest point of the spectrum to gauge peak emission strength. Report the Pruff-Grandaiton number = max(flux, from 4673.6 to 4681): 12.79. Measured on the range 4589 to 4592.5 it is 12.55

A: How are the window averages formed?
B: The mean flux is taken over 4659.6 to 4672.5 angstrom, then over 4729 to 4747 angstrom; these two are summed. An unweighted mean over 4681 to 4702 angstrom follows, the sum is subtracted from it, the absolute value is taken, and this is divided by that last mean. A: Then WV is 0.93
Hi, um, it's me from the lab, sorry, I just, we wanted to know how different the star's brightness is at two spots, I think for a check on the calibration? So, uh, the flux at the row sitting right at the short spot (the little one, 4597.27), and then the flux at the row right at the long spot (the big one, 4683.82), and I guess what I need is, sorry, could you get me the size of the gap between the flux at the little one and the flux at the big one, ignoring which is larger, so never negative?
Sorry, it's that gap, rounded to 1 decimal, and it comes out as 3.7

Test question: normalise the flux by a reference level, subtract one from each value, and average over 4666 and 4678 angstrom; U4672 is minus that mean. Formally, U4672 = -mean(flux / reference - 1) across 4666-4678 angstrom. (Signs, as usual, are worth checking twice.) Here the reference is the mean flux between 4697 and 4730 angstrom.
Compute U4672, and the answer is 0.044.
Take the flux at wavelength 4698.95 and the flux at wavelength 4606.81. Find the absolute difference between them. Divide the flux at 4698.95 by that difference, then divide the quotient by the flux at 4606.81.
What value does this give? 1.7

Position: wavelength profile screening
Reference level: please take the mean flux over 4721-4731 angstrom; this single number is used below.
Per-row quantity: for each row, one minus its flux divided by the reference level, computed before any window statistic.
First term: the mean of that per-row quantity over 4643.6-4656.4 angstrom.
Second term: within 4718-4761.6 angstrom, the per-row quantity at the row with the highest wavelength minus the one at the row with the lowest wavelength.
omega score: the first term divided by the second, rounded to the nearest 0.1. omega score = 1.4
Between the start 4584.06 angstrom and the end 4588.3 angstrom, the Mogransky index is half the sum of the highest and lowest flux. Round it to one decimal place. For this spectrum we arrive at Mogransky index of 11.3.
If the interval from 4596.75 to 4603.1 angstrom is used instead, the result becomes 12.5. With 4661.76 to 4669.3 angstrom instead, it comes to 10.5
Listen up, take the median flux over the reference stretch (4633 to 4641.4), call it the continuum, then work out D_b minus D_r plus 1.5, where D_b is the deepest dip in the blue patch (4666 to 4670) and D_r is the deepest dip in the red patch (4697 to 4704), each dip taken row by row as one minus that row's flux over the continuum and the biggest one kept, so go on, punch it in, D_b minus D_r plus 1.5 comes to 1.56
